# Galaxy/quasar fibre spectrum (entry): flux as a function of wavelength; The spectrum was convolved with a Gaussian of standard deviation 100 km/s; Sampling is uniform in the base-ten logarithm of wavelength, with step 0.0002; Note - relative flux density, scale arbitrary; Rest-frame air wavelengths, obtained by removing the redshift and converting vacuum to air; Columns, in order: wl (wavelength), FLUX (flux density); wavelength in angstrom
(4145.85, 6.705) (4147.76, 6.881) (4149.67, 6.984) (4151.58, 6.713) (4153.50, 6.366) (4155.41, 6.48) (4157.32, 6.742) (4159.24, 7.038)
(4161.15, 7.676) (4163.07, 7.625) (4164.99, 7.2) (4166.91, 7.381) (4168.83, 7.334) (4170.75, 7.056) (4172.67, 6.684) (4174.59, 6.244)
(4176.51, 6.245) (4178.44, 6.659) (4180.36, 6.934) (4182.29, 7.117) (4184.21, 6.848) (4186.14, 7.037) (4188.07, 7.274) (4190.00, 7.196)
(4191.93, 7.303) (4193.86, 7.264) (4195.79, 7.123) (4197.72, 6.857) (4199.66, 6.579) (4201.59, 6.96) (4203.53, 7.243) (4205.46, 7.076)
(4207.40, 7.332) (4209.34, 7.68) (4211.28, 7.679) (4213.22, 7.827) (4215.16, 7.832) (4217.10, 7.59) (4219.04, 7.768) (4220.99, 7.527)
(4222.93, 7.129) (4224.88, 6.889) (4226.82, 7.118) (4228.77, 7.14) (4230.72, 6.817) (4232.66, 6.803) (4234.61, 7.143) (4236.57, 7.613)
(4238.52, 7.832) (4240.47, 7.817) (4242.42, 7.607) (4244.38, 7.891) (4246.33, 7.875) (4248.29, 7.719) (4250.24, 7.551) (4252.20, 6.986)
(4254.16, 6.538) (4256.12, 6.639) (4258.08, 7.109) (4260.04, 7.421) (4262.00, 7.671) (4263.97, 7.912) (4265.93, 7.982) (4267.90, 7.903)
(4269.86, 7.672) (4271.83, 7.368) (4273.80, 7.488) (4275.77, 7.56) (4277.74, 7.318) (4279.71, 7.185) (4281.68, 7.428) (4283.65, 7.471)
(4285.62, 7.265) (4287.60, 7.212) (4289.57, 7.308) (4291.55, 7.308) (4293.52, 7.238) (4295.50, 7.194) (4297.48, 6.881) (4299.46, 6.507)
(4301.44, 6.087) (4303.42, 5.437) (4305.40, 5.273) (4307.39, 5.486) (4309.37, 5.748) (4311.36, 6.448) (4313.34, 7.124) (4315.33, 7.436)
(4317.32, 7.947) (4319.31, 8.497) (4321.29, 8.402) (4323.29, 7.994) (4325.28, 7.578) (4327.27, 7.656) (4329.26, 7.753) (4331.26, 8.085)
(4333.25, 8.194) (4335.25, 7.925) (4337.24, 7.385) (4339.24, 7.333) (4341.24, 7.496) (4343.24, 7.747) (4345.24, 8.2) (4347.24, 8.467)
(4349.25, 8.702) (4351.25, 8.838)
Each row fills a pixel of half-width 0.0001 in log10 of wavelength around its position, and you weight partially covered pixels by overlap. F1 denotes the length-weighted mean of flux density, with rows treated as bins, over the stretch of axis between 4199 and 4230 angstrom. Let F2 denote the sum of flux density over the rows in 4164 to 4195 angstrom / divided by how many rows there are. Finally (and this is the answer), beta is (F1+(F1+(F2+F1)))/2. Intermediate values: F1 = 7.3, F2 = 7.0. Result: 14.5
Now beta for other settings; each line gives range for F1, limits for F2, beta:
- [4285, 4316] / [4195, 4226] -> 13.6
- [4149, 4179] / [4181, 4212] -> 13.9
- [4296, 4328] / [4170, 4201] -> 13.8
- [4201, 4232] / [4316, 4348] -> 15.0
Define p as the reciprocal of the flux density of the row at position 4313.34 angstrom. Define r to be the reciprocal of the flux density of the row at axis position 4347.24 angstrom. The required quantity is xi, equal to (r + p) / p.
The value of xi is 1.84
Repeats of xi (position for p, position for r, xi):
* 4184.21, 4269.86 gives 1.89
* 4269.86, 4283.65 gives 2.03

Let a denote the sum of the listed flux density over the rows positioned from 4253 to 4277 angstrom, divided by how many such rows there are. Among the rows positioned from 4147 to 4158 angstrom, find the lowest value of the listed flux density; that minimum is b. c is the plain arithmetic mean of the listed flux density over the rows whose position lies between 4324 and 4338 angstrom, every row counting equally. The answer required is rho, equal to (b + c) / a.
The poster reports 1.90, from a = 7.44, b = 6.366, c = 7.80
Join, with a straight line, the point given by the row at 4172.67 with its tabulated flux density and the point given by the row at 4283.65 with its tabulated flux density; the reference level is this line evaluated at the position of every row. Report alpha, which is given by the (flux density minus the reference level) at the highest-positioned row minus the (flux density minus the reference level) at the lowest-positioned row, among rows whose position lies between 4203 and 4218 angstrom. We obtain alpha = 0.3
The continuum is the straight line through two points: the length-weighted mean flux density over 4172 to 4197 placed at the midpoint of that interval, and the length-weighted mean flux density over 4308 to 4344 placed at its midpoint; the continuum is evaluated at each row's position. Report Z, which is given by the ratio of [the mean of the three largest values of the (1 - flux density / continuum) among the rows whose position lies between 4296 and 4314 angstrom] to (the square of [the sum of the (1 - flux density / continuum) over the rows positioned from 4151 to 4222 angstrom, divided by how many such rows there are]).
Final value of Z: 370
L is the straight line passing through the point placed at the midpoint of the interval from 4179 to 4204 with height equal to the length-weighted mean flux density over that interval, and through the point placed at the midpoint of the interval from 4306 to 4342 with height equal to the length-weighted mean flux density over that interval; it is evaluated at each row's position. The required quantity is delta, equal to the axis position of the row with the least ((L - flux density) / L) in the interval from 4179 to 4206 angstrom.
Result 4191.93 angstrom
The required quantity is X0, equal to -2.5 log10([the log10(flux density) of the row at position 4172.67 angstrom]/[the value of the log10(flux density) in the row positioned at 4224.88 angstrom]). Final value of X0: 0.017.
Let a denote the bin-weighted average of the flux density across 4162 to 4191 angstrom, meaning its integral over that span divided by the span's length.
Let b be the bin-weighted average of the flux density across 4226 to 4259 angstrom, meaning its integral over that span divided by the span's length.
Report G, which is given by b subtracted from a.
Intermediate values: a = 6.99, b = 7.31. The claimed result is -0.32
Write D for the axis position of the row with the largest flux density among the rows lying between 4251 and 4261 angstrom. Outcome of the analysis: 4260.04 angstrom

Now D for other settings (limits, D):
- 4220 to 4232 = 4220.99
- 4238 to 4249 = 4244.38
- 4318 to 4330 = 4319.31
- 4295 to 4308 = 4295.50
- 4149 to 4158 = 4149.67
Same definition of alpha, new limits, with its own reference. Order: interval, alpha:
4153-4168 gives 0.9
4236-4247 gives 0.2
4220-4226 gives -0.7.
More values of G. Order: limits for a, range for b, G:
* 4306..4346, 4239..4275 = -0.02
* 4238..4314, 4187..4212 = -0.06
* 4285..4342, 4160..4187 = 0.18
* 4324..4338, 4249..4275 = 0.41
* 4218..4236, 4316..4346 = -0.71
